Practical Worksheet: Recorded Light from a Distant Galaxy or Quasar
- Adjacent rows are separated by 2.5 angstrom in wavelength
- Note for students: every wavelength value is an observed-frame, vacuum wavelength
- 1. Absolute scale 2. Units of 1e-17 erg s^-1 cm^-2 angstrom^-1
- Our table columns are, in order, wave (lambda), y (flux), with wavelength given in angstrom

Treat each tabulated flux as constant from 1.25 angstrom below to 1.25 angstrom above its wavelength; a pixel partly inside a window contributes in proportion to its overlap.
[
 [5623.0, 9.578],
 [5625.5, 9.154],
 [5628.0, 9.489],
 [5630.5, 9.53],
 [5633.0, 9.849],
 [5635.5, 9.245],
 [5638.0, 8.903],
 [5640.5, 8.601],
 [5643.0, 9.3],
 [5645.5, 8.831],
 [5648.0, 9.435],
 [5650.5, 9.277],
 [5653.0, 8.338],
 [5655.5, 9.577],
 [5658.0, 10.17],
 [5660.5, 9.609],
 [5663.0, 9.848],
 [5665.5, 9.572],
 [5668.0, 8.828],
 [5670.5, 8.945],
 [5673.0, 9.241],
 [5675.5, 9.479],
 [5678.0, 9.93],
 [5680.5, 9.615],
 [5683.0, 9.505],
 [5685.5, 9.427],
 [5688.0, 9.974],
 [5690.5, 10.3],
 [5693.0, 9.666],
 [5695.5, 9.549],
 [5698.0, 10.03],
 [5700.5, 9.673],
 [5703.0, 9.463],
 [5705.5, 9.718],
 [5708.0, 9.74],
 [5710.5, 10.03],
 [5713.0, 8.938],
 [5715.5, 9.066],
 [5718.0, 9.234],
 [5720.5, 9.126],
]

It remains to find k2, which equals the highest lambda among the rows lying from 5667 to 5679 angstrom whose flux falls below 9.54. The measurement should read 5675.5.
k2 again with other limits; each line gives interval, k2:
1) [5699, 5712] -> 5703.0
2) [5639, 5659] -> 5653.0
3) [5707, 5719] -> 5718.0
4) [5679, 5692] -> 5685.5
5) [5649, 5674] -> 5673.0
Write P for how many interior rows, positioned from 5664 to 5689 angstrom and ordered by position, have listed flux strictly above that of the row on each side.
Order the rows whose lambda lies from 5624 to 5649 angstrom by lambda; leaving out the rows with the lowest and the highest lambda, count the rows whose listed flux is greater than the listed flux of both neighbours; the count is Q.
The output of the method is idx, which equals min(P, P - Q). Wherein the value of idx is -1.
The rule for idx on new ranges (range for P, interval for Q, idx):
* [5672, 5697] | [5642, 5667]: -1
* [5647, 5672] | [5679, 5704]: 0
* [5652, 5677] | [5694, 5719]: 0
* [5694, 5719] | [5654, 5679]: 0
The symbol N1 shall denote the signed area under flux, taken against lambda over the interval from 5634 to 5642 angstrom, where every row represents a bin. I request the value 72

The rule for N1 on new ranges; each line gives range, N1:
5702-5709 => 68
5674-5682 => 77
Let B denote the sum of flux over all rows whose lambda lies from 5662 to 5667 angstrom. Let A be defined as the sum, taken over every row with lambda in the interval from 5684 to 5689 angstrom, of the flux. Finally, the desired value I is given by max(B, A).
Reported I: 19.4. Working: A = 19.4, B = 19.4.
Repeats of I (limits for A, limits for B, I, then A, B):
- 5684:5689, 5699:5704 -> 19.4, 19.4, 19.1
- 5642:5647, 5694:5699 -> 19.6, 18.1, 19.6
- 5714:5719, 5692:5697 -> 19.2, 18.3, 19.2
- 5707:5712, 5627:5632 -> 19.8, 19.8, 19.0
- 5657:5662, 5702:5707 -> 19.8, 19.8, 19.2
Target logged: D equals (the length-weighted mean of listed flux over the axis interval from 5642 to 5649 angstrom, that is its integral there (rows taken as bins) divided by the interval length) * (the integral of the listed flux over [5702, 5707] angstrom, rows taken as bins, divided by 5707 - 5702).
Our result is 88.1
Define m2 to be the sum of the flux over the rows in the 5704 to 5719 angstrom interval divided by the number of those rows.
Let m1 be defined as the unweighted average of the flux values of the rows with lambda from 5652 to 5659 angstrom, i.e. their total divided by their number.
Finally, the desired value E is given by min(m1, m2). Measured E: 9.4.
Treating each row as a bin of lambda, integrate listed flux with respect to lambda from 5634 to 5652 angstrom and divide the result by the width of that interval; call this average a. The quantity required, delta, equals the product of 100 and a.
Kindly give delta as 908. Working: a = 9.1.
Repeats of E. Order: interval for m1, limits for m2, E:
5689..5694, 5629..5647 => 9.2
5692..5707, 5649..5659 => 9.3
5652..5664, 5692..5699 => 9.5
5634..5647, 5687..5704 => 9.0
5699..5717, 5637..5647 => 8.9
